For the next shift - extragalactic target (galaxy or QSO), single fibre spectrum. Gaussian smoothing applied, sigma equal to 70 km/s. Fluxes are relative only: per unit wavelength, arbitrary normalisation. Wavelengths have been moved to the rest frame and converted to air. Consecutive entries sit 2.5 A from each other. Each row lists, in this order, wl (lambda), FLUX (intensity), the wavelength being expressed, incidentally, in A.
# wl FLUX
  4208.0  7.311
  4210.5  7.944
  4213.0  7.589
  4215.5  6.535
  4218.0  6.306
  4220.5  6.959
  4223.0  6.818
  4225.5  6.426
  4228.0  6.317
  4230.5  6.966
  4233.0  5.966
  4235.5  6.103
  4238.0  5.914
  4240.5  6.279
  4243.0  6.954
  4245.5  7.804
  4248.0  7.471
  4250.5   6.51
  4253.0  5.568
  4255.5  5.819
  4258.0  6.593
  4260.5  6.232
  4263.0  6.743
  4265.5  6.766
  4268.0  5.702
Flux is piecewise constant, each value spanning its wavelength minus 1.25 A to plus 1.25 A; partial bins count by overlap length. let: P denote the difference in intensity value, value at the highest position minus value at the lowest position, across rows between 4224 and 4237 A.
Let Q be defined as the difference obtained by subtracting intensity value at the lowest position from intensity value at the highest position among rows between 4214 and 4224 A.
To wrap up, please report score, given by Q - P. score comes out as 0.6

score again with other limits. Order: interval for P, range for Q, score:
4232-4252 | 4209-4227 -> -2.1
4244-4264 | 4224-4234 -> 0.6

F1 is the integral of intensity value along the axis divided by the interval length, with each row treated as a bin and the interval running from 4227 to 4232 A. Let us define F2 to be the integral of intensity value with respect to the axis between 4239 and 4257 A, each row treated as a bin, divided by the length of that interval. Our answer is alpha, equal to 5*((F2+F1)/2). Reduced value 33.1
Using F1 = 6.62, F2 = 6.6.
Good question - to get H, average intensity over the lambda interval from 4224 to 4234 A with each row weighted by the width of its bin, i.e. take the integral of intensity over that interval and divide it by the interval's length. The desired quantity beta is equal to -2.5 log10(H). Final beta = -2.02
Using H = 6.44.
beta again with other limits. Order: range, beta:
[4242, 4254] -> -2.09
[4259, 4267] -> -2.04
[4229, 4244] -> -2.01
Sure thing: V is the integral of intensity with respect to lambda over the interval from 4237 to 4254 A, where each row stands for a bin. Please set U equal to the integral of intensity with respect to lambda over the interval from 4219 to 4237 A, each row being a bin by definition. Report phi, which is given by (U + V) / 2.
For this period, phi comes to 115.2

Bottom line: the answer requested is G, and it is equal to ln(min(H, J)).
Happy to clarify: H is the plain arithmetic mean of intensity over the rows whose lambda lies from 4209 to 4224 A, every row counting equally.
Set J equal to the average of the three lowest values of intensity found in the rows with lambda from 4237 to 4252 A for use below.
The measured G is 1.83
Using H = 7.0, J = 6.2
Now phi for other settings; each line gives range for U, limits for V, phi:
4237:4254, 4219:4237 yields 115.2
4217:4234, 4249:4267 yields 112.6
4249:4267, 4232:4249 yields 113.4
